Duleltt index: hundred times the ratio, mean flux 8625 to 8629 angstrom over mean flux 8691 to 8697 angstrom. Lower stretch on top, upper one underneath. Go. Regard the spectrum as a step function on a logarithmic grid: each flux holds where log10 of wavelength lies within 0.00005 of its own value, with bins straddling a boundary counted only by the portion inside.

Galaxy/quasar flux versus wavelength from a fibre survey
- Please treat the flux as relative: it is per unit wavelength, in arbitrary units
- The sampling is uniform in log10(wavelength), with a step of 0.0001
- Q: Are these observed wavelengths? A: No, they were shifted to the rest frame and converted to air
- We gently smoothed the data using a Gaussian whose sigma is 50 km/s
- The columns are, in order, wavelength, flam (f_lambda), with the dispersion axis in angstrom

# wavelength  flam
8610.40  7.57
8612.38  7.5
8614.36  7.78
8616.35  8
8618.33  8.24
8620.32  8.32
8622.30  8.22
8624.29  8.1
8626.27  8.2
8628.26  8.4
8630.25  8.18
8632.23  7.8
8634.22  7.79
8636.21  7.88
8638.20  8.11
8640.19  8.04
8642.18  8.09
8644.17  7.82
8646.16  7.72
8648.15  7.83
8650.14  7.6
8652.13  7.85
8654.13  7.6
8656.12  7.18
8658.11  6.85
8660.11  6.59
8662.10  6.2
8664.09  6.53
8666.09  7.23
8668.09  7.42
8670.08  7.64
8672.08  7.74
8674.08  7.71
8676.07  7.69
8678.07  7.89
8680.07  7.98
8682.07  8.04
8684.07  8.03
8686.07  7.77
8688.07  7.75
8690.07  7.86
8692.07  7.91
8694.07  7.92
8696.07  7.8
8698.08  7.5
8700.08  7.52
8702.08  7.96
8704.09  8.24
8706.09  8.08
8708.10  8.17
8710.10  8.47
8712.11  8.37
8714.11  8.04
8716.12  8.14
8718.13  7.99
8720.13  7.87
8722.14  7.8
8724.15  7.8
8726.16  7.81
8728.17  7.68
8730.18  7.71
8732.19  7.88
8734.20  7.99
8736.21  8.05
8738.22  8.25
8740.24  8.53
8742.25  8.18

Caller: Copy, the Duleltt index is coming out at 105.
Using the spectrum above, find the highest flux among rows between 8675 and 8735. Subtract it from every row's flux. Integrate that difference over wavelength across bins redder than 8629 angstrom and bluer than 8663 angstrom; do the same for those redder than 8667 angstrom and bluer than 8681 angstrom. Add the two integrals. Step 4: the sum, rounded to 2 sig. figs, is -40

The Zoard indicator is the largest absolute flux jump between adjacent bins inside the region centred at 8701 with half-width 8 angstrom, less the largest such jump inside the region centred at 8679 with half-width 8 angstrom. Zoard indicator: 0.2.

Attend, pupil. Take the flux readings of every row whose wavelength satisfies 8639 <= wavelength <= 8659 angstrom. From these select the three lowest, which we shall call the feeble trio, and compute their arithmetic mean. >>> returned 7.21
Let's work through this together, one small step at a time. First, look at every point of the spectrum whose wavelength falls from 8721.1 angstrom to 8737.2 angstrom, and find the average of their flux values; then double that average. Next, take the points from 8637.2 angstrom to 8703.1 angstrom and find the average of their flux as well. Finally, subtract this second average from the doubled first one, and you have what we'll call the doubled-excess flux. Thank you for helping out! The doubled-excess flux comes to 8.1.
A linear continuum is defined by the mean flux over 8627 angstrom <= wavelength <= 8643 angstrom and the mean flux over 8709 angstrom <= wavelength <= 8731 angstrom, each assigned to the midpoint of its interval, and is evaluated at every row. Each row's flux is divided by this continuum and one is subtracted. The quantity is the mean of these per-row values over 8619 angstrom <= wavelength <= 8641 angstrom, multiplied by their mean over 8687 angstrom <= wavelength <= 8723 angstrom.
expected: 0.0000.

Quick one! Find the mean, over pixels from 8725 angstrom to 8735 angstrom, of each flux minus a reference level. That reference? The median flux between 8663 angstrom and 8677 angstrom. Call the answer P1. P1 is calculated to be 0.17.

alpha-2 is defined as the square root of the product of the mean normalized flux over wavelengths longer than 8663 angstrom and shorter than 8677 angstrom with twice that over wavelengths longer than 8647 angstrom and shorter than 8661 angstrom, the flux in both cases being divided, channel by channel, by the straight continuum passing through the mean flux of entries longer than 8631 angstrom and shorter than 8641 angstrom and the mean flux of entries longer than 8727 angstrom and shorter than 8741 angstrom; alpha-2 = 1.315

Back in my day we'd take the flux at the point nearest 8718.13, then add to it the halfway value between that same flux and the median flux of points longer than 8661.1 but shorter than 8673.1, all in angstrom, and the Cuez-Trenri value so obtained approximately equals 15.6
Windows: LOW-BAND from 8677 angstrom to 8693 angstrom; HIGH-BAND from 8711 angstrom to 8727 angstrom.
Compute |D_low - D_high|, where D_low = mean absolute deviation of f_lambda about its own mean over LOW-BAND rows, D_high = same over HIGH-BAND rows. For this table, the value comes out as 0.07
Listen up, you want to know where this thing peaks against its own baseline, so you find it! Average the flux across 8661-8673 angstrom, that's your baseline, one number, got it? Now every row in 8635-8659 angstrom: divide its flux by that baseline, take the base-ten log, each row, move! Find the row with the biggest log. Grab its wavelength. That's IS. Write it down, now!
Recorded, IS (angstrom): 8638.20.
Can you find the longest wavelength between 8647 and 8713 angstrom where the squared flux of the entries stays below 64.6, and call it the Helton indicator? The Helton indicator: 8702.08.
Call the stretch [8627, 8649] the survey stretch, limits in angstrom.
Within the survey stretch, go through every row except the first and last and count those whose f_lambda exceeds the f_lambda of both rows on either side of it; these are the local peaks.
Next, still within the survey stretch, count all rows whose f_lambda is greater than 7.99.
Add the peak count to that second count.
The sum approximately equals 7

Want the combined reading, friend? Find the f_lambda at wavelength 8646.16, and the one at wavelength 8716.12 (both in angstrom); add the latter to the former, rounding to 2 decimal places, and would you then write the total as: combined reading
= 15.86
